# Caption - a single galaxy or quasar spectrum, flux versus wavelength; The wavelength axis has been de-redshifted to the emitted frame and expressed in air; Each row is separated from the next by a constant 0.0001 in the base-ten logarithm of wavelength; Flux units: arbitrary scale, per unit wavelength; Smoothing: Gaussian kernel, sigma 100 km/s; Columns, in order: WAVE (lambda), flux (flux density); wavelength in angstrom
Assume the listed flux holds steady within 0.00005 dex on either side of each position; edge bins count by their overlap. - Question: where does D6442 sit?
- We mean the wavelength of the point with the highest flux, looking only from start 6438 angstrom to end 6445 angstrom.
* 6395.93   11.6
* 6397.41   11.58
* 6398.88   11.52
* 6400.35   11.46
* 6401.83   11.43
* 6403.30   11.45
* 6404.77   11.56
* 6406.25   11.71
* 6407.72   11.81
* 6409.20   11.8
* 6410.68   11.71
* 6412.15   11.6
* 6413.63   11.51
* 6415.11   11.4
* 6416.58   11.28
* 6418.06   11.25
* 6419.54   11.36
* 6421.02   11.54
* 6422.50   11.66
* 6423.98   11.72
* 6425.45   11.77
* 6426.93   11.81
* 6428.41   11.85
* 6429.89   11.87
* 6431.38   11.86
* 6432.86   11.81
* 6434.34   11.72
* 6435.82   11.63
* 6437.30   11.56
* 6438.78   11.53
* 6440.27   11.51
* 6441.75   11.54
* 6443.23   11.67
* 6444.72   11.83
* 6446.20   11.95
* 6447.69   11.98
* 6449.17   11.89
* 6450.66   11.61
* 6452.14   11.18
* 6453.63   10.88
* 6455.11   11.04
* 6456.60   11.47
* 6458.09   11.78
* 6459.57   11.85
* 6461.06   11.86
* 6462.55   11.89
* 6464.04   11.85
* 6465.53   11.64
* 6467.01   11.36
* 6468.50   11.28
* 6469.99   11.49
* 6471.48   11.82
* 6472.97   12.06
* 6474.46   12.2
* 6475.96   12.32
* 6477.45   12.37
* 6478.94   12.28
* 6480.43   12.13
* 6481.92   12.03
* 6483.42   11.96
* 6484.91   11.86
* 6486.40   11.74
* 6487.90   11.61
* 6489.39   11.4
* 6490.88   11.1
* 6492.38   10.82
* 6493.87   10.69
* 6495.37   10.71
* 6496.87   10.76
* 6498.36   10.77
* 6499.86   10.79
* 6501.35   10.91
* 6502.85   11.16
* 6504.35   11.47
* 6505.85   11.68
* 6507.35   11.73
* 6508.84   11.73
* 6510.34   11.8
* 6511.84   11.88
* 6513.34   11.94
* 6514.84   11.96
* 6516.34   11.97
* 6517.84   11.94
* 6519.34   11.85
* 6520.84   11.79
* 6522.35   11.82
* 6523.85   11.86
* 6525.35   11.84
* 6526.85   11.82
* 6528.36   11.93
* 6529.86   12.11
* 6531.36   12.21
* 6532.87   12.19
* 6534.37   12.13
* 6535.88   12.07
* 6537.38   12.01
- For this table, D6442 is 6444.72 angstrom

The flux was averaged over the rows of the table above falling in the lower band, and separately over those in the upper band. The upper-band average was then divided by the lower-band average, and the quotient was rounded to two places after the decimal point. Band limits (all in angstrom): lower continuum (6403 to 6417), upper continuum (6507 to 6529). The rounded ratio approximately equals 1.02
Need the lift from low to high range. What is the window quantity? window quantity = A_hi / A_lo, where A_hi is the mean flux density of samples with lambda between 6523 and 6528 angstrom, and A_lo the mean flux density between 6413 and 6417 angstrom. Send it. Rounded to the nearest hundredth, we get 1.04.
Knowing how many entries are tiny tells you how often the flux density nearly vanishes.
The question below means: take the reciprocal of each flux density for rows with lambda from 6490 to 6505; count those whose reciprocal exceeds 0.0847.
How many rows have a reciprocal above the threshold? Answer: 10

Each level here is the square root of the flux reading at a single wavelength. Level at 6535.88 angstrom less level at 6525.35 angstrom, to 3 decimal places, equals 0.033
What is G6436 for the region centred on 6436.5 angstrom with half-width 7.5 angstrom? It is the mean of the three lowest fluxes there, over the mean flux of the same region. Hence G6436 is 0.988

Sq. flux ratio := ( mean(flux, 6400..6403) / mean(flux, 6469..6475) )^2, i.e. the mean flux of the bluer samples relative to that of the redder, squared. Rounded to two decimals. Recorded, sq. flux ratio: 0.93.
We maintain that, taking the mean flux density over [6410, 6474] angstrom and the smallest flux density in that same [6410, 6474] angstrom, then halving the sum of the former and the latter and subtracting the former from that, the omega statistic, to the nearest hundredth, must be -0.37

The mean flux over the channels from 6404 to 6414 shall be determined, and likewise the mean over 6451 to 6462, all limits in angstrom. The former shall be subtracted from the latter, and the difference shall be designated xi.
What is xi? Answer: -0.2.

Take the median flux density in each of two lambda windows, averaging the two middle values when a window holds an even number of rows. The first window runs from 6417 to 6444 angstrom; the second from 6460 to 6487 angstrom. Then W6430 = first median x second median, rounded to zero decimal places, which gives 139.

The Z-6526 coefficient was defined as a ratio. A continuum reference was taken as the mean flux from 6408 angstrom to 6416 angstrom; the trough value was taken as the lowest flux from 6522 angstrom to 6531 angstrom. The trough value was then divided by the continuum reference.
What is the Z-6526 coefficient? 1.02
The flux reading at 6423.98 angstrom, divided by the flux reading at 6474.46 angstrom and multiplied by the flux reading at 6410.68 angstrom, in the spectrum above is 11.2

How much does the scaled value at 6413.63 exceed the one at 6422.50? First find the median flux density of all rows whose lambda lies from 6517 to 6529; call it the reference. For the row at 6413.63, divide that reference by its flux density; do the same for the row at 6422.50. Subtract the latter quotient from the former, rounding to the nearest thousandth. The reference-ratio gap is 0.013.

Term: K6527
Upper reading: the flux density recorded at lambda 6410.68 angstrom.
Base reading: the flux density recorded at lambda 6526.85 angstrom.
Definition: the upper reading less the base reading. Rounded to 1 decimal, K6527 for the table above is -0.1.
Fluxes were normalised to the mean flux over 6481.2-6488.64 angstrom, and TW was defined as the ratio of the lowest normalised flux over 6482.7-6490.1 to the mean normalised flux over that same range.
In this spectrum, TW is 0.973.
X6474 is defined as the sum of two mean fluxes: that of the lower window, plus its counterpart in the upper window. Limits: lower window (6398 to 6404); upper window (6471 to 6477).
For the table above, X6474 23.6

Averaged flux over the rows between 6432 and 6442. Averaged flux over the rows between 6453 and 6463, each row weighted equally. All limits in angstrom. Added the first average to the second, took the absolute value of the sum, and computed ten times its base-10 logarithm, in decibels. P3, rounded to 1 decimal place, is 13.6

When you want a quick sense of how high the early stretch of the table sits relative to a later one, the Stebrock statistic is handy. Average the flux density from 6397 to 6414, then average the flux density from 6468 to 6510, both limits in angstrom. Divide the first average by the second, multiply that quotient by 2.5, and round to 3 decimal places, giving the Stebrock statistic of 2.514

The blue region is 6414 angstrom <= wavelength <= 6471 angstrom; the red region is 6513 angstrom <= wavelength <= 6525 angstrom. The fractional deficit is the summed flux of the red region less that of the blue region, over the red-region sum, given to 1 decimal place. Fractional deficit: -3.6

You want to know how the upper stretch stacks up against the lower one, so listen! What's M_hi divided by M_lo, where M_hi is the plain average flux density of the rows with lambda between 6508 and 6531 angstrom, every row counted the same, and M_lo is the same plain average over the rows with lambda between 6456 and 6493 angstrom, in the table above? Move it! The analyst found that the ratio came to 1.01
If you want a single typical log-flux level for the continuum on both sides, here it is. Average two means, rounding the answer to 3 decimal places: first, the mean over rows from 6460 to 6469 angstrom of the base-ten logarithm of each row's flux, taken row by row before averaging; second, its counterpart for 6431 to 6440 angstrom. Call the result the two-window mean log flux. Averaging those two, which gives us 1.067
